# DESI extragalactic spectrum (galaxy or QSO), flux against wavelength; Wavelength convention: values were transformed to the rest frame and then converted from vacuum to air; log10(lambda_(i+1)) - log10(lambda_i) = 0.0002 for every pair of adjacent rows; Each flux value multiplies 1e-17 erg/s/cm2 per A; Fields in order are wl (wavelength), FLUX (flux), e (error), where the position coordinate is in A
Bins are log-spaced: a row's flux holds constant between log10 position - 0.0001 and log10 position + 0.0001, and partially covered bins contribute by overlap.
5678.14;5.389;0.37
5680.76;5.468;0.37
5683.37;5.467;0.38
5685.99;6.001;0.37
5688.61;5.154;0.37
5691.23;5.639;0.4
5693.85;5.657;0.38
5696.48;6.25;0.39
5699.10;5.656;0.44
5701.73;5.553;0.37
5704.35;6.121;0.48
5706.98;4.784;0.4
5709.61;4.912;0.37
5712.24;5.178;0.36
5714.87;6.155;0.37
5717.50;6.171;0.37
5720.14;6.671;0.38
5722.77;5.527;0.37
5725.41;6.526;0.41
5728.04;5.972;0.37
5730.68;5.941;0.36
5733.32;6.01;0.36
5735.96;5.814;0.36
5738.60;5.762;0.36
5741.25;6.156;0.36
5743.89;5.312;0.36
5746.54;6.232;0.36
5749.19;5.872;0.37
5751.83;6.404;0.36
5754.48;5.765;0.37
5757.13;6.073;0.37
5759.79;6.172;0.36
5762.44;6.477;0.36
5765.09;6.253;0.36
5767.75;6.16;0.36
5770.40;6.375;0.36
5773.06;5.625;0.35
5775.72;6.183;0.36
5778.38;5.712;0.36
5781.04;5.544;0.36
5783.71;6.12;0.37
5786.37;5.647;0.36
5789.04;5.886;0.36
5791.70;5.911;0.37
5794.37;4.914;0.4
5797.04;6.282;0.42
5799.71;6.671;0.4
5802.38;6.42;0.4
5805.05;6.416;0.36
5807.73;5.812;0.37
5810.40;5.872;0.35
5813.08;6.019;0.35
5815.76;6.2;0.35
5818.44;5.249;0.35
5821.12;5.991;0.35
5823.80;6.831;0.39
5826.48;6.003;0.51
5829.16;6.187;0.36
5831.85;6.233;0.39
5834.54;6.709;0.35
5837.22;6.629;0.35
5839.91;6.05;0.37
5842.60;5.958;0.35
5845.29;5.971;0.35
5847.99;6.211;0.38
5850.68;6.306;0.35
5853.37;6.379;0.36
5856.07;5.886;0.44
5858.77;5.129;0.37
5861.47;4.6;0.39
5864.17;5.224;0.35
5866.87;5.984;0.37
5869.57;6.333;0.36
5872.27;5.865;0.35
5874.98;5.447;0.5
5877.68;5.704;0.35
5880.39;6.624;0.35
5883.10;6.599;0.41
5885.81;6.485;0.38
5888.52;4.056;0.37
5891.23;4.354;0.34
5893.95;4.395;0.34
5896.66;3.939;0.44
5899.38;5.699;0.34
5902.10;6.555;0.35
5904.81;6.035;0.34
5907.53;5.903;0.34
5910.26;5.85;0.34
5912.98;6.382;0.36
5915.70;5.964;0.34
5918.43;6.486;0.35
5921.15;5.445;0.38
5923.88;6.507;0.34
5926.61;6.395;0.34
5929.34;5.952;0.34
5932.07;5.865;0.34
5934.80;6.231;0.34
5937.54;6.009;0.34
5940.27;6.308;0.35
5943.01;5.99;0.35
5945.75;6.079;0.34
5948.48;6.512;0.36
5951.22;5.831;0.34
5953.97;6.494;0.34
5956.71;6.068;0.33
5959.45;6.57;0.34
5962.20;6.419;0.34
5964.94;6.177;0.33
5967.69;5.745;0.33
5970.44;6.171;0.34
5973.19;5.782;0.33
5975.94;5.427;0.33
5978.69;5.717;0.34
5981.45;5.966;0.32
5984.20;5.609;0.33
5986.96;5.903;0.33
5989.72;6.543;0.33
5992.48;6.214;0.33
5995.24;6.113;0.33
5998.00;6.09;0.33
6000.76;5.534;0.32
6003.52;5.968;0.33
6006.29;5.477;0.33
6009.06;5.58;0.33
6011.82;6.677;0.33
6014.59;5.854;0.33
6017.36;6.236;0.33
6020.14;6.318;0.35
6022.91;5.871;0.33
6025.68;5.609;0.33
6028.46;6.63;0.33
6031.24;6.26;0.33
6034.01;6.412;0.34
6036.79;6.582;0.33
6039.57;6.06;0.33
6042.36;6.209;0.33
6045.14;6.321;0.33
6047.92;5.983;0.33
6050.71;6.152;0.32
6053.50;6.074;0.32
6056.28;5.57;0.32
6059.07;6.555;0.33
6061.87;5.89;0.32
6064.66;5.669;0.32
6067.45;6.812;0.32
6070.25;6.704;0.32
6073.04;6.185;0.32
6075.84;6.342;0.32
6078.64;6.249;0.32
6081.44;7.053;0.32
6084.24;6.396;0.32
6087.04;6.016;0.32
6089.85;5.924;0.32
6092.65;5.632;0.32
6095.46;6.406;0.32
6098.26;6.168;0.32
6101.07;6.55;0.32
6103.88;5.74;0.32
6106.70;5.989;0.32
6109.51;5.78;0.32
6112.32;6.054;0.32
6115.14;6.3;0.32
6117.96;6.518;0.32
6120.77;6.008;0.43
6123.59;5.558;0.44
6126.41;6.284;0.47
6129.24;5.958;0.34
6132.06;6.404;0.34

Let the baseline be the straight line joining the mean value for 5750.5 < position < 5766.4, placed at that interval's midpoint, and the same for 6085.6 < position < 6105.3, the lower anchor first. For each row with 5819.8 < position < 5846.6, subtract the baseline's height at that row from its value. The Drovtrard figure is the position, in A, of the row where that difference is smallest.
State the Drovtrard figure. 5842.60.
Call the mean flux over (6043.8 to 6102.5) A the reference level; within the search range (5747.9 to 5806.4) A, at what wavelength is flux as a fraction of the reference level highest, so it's 5799.71 A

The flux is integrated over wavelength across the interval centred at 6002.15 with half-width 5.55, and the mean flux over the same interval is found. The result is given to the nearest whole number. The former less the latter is 58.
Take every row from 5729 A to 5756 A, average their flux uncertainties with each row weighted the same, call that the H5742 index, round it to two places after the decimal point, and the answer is 0.36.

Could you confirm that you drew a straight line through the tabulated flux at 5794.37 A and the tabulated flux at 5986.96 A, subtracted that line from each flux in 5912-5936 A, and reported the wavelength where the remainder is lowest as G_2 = 5921.15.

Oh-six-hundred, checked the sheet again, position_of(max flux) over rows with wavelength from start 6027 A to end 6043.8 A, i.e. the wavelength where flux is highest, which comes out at 6028.46 A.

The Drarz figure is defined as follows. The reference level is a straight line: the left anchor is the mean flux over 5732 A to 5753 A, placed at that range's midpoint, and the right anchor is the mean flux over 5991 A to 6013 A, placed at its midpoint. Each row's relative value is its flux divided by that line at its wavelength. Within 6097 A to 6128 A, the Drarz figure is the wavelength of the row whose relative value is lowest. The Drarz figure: 6123.59 A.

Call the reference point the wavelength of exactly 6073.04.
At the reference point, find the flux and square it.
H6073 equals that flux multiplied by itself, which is 38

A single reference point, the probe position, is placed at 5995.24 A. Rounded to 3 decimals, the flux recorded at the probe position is 6.113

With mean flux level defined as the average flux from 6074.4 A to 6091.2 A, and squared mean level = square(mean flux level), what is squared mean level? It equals 40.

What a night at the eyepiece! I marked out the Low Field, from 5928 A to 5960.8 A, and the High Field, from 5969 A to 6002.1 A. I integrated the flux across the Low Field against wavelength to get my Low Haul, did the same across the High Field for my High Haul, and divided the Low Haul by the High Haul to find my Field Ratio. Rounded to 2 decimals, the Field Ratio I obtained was 1.03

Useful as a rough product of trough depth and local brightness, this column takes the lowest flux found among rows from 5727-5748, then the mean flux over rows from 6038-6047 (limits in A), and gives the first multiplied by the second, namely 33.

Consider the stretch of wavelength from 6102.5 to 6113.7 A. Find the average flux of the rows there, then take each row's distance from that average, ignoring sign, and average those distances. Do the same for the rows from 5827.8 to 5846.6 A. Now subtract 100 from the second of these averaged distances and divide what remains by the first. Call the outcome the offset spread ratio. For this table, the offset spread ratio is -763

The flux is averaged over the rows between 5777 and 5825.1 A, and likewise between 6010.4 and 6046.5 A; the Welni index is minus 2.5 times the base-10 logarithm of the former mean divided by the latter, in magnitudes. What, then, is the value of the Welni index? 0.047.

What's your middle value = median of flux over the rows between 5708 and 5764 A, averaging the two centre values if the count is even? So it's 6.01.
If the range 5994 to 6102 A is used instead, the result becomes 6.17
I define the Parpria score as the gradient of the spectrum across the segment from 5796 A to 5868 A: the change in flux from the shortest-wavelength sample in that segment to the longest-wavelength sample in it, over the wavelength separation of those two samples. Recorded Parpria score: -0.0043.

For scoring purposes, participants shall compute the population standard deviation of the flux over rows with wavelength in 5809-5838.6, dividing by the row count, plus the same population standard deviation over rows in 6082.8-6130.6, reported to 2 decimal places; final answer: 0.71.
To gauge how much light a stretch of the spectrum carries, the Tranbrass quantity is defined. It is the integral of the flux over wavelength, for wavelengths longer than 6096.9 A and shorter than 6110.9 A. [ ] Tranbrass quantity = 85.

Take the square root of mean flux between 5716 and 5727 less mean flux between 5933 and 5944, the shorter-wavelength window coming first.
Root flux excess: 0.30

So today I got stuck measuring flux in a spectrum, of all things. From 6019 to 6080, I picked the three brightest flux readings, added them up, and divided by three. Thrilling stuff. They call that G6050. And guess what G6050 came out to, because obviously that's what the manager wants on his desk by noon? 6.72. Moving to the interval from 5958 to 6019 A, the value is 6.60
